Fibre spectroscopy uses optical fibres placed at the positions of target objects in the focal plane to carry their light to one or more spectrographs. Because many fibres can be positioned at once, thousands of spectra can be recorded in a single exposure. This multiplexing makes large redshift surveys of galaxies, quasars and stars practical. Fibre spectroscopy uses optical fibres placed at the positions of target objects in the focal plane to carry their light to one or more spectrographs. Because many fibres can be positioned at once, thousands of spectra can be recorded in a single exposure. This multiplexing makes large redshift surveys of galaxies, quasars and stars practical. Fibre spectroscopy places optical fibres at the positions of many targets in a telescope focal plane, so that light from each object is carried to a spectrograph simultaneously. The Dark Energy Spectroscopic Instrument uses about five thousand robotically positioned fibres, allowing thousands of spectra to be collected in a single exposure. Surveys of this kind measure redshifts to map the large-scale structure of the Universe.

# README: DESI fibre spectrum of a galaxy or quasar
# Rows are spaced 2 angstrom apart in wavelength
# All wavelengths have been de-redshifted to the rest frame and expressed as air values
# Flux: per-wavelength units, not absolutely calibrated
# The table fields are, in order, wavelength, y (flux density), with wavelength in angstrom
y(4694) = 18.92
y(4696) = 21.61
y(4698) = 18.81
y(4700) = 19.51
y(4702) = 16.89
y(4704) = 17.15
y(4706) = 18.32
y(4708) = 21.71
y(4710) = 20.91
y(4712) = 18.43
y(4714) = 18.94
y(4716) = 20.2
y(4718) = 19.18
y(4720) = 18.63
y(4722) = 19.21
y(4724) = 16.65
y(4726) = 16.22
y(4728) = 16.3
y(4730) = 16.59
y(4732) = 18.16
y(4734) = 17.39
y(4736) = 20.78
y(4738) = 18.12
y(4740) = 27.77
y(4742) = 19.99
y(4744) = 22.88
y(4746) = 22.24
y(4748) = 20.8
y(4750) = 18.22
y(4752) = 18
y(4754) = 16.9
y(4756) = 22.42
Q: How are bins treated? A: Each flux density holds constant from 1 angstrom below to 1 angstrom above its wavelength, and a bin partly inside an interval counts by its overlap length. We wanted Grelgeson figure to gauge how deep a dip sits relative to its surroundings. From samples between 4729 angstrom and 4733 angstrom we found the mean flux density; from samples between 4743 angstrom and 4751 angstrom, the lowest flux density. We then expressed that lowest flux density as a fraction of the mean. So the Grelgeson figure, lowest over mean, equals 1.05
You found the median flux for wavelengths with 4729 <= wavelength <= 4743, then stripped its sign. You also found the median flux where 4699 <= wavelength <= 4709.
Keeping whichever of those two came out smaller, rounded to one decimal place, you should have 18.2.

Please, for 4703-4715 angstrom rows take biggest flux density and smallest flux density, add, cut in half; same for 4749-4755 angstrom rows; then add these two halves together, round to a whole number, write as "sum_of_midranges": 37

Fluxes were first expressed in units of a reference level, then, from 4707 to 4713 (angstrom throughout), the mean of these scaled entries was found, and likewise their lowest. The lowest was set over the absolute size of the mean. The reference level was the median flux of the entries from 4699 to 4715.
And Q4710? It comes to 0.906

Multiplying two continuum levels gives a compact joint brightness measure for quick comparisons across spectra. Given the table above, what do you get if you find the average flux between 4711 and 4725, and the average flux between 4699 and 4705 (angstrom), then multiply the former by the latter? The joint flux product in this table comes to 335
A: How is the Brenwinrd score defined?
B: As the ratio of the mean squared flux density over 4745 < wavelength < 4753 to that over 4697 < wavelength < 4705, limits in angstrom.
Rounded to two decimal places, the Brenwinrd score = 1.21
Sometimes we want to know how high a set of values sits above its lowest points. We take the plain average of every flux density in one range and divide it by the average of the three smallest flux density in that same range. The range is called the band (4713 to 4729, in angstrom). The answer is 1.11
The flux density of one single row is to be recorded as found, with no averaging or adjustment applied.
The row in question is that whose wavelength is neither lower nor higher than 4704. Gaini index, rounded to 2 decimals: 17.15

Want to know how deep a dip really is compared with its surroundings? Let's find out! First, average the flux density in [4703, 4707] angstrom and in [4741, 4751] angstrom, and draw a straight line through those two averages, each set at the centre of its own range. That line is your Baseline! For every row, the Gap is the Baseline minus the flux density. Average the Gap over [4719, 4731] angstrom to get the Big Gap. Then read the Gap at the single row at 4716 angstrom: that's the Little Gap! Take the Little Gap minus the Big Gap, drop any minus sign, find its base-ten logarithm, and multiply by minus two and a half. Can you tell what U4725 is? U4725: -1.4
